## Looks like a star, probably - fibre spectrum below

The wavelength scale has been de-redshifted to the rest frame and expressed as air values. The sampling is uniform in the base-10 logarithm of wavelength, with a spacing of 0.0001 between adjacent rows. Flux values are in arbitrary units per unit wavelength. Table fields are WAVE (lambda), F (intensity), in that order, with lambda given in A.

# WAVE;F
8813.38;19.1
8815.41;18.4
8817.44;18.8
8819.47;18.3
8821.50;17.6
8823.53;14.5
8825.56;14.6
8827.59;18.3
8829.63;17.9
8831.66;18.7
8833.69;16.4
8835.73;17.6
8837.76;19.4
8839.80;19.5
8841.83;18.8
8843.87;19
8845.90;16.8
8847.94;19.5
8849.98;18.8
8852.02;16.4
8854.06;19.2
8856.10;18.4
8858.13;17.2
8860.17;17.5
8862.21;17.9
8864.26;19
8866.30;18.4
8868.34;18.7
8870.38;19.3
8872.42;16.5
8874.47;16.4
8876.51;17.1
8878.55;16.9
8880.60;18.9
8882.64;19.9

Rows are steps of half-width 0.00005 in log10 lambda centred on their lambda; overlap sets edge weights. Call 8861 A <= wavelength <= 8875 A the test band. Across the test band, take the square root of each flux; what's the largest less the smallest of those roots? 0.343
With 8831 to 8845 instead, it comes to 0.366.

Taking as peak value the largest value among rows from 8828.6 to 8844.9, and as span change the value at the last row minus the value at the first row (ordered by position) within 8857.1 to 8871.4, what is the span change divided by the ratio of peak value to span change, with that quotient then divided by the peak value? 0.012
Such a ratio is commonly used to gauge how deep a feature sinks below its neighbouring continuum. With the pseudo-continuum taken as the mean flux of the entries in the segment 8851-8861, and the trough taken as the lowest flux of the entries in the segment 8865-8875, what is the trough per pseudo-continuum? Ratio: 0.92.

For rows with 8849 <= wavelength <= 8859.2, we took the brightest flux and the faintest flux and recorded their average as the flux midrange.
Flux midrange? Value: 17.8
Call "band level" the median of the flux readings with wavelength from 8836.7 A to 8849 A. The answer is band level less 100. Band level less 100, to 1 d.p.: -80.8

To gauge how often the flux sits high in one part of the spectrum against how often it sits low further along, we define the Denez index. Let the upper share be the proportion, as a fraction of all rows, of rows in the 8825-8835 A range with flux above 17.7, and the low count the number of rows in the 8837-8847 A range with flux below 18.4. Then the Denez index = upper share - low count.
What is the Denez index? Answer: -0.40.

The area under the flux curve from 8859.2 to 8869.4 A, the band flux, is 187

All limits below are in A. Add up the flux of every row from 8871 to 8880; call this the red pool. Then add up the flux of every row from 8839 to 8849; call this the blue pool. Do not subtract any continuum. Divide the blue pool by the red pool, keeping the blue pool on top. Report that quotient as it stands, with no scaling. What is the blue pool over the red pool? 1.40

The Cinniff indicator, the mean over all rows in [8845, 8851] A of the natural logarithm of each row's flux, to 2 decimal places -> 2.91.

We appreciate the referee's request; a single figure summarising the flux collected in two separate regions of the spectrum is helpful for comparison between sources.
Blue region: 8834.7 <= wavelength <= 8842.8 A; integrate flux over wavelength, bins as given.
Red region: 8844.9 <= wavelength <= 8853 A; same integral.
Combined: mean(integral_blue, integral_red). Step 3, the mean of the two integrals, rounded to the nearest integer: 149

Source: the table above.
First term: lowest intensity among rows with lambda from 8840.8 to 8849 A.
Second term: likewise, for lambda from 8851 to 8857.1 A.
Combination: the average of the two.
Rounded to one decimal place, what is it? 16.6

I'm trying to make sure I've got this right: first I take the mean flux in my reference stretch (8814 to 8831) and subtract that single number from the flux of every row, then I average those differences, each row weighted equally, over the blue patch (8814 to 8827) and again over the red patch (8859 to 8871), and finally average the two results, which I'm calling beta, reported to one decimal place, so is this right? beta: 0.4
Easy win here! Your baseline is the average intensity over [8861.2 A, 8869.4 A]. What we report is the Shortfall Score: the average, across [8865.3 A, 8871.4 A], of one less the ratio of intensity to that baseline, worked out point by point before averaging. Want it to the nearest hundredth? -0.02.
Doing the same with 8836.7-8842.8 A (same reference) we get -0.04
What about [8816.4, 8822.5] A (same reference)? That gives 0.01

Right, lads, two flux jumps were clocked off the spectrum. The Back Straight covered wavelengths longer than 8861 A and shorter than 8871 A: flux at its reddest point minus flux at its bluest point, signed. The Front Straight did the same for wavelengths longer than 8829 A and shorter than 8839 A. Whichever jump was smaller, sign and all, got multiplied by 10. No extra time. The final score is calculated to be 14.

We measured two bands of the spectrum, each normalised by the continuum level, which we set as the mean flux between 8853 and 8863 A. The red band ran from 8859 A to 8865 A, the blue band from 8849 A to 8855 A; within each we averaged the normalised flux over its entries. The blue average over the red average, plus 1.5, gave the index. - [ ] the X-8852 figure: 2.50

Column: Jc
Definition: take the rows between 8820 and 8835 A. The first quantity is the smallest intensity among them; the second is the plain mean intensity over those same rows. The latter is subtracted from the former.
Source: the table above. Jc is -2.4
